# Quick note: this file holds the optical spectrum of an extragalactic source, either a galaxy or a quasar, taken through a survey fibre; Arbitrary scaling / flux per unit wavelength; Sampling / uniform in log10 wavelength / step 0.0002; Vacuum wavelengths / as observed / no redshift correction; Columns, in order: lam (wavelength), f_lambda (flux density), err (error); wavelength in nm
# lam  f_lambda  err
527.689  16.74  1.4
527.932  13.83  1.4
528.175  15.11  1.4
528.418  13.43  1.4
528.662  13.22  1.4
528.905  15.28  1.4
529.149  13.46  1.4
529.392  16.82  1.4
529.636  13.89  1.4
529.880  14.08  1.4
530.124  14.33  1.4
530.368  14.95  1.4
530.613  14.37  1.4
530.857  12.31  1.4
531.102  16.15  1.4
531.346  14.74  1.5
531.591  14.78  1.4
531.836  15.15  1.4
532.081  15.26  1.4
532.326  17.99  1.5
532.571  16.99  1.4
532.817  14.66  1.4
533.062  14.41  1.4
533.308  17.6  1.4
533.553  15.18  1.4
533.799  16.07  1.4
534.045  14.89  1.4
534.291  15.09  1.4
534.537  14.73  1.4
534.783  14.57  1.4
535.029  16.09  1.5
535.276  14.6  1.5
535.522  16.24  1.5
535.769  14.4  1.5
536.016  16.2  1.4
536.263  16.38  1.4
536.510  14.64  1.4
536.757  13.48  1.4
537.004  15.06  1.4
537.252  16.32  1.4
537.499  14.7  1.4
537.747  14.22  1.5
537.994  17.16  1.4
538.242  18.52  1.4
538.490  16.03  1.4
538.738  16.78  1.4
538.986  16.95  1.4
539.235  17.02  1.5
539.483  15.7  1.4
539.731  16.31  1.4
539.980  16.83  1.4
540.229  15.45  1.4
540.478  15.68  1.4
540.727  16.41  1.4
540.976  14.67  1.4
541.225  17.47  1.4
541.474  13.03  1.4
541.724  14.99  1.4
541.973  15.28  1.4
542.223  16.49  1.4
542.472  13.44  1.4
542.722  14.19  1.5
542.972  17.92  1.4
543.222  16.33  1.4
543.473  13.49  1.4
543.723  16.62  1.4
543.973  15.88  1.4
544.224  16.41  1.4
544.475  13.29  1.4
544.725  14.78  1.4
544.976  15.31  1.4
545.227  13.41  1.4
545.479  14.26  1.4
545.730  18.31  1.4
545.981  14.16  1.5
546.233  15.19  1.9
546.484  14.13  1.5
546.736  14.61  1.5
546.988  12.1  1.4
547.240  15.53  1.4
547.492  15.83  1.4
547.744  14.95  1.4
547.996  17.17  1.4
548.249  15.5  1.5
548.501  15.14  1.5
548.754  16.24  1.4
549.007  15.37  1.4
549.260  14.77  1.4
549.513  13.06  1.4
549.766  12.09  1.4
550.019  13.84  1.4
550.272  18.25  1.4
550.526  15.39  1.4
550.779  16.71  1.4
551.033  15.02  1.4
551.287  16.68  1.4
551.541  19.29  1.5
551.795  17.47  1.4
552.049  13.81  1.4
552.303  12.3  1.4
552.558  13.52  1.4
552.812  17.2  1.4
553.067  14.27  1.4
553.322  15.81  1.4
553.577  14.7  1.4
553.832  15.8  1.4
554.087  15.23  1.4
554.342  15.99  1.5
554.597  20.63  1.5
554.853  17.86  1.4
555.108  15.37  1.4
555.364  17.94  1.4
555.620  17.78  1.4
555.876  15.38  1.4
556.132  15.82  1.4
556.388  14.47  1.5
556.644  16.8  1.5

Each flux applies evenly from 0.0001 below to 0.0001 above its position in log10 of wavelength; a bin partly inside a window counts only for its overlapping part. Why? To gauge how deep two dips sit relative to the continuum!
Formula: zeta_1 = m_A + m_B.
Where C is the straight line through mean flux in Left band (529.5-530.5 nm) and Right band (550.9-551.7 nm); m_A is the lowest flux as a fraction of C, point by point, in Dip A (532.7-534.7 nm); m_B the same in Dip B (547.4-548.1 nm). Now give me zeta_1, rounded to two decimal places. 1.88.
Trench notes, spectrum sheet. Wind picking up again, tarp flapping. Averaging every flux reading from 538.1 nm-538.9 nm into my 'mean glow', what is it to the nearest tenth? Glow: 17.1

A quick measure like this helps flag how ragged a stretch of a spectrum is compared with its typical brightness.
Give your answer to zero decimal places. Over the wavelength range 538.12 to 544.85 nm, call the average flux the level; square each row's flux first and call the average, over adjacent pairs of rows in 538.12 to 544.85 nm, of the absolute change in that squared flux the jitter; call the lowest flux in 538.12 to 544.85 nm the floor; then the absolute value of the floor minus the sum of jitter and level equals 53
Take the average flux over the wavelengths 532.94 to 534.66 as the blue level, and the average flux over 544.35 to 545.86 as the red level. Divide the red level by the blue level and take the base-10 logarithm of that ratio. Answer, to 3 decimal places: -0.015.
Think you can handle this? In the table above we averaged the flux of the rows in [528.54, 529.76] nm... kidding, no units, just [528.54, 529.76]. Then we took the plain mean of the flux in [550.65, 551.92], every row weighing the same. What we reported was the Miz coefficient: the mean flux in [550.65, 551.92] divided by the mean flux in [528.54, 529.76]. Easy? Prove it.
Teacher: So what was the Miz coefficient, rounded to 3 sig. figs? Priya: 1.17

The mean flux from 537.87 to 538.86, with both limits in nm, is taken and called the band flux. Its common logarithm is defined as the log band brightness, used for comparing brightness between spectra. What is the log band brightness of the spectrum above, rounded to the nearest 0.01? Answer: 1.23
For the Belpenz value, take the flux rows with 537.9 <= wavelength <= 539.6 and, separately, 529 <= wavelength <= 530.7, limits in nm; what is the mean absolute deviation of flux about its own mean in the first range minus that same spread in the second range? -0.15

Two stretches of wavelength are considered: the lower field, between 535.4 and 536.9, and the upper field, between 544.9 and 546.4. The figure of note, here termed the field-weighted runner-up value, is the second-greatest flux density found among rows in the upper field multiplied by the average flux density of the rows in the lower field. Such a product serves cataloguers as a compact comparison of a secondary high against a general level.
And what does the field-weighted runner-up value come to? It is 233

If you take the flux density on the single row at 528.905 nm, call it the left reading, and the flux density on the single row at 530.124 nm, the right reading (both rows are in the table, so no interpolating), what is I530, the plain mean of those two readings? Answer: 14.8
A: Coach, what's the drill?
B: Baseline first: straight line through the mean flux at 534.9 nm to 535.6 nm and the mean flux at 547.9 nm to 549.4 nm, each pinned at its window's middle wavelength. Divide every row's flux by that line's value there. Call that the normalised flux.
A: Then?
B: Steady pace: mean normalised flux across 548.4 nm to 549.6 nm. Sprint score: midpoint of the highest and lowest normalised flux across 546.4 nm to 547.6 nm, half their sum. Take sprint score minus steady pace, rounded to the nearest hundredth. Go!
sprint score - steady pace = -0.06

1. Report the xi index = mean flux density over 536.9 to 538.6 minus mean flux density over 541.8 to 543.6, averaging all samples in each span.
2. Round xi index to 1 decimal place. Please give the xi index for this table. 0.7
